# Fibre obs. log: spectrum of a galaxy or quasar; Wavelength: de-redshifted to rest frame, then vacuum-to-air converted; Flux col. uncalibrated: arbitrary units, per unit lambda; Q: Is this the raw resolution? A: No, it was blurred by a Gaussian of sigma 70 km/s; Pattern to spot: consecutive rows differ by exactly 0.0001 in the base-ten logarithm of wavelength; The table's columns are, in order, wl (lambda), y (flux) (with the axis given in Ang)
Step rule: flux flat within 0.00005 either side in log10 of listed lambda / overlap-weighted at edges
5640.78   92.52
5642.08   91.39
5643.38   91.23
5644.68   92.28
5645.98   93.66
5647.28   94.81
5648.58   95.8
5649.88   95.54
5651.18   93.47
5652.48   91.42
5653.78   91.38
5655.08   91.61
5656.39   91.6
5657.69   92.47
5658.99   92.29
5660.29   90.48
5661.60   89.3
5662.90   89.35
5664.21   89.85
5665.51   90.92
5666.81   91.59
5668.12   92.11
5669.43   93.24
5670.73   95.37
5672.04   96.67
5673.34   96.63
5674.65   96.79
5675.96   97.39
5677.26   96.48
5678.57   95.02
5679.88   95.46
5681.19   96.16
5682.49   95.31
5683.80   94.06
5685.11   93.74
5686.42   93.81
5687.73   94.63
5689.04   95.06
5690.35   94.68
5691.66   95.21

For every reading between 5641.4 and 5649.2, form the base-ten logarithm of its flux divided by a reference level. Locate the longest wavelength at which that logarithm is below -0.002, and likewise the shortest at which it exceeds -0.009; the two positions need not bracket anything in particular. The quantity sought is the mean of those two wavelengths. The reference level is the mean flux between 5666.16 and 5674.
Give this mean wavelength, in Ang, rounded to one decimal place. 5646.0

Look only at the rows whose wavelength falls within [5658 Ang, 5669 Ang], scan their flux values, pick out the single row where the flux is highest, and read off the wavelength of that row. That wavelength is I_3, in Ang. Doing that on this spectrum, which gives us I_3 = 5658.99 Ang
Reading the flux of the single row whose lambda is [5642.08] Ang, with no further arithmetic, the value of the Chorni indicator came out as 91.39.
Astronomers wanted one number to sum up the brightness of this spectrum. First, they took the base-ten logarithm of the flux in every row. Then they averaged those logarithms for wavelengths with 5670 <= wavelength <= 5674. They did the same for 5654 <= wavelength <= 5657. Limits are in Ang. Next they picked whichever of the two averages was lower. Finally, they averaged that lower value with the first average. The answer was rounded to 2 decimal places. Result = 1.97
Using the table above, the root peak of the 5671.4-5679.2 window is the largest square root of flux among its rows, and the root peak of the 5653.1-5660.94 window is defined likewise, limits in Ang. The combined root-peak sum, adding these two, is 19.5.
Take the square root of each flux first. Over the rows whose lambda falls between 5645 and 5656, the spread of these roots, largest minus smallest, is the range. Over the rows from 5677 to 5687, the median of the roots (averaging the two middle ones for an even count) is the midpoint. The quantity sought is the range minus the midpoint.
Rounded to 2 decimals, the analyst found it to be -9.53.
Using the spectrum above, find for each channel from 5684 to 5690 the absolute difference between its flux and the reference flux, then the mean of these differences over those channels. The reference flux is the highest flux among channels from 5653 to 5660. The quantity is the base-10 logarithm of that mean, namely 0.26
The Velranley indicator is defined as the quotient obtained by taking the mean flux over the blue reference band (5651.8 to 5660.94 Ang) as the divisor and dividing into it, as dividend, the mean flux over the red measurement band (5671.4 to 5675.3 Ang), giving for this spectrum 1.06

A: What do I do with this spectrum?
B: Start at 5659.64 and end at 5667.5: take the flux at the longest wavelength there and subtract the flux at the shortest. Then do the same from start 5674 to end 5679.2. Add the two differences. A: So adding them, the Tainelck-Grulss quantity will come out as -0.7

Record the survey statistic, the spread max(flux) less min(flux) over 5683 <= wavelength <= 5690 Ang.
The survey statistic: 1.3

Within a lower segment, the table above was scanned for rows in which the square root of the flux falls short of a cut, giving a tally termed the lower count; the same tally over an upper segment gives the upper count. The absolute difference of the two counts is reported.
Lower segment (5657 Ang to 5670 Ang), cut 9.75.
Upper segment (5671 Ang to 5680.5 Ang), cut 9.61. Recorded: 10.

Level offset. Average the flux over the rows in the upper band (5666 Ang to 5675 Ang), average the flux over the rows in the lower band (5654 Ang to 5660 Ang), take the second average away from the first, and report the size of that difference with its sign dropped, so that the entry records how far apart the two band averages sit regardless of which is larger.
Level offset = 2.6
